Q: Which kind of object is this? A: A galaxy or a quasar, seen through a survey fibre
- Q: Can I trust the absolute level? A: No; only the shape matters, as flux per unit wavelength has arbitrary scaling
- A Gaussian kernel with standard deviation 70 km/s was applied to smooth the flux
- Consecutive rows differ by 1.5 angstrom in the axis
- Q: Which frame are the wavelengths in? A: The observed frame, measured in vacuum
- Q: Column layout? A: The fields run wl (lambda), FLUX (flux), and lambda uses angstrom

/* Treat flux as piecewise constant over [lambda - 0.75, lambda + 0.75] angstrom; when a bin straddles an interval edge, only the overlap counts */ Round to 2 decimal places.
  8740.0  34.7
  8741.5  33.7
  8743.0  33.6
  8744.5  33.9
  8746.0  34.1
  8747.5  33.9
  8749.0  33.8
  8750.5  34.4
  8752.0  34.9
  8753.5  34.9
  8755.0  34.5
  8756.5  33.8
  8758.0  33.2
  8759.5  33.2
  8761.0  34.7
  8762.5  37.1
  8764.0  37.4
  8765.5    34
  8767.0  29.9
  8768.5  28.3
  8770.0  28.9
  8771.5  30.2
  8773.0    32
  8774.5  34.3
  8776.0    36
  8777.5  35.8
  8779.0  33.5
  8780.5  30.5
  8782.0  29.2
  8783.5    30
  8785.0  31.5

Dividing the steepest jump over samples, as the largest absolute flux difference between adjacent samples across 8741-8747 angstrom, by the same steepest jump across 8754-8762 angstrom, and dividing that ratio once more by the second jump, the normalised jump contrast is 0.13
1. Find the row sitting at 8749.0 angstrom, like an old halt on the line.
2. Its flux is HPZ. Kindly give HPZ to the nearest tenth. 33.8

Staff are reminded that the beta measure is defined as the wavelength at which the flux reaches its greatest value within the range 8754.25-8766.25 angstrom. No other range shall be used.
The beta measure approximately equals 8764.0 angstrom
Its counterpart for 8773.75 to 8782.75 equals 8776.0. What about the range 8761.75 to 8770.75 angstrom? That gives 8764.0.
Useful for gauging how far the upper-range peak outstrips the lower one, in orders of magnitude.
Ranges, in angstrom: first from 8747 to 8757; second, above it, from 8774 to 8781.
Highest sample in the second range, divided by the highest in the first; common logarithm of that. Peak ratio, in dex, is 0.013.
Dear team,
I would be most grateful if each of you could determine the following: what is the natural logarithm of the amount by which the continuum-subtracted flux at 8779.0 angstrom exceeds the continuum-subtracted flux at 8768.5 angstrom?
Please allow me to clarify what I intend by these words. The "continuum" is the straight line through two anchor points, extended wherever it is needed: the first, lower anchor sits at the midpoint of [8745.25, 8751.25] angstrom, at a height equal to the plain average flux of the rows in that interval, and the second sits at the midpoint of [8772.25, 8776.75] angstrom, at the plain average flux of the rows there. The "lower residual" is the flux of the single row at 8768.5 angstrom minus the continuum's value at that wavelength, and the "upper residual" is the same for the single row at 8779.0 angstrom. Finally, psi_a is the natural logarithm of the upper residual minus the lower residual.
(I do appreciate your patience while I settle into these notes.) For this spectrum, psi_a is 1.6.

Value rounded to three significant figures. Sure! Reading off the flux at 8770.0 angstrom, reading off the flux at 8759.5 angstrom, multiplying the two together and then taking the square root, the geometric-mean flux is 31.0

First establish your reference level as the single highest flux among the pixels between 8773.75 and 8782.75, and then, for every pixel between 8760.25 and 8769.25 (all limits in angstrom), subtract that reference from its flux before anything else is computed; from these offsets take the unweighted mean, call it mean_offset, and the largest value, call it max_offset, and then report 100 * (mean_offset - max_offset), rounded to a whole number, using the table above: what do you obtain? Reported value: -383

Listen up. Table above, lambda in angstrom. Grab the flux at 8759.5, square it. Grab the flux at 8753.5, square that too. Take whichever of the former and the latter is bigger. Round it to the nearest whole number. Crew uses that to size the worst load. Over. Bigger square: 1218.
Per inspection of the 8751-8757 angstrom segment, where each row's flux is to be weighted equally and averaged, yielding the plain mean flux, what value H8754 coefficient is 34.5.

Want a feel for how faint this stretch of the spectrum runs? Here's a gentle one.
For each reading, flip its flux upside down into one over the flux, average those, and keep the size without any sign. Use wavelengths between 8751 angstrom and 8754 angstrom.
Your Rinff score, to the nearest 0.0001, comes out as 0.0287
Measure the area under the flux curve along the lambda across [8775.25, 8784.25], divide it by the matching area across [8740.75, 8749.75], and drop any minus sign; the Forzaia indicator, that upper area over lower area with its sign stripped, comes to 0.96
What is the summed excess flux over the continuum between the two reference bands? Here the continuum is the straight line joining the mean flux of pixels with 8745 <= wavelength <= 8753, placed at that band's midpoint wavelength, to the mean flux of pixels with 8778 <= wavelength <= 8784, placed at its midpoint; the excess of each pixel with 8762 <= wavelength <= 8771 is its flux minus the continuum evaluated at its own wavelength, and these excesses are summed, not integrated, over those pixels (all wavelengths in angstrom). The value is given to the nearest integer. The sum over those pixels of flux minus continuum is 1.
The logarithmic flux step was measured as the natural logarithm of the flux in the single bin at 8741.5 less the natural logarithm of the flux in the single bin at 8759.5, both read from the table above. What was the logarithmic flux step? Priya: 0.01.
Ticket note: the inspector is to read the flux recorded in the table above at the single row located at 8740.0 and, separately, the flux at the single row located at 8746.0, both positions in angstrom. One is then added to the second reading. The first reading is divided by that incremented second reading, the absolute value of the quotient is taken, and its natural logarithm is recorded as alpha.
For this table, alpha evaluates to -0.011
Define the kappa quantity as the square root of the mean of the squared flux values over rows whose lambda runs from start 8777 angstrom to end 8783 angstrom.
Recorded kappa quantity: 32.35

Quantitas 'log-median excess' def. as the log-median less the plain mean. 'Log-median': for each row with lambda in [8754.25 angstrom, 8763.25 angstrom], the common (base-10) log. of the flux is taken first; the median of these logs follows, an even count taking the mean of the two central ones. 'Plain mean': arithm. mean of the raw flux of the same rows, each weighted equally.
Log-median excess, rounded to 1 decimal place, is -32.9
